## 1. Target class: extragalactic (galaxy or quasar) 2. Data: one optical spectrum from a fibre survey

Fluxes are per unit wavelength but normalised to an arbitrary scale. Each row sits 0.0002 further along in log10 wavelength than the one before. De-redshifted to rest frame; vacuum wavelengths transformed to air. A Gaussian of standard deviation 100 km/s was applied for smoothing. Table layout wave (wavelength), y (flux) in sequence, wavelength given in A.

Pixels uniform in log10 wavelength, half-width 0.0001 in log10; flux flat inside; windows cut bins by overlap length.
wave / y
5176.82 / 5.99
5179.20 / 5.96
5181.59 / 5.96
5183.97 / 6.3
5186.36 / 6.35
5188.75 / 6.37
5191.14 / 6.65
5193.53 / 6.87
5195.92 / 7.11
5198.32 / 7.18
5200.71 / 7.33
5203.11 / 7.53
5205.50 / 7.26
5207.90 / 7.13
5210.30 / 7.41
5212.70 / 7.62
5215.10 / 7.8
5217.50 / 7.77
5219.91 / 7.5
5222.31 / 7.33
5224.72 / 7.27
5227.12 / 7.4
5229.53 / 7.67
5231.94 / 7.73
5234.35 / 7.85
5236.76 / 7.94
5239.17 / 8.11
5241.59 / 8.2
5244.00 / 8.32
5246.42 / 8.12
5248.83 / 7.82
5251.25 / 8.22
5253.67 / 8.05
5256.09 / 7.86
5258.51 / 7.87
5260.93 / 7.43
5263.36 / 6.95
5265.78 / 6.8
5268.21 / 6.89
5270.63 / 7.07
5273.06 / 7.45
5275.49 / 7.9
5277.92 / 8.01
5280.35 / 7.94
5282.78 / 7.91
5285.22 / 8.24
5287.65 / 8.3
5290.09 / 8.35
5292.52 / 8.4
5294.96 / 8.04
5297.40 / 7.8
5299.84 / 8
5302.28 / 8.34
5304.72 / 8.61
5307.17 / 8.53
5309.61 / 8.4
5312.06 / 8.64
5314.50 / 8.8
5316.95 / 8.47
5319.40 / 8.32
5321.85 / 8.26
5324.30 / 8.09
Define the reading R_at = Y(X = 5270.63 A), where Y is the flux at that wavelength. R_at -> 7.07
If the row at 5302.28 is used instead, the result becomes 8.34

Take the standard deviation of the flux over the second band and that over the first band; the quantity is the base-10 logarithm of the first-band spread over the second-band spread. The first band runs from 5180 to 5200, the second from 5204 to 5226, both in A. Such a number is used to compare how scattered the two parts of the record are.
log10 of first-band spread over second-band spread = 0.26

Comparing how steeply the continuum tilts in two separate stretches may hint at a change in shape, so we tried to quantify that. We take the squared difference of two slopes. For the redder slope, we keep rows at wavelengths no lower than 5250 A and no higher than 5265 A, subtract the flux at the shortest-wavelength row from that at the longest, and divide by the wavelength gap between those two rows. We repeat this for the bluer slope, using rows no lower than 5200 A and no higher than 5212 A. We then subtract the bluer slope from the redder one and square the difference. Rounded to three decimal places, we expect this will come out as 0.013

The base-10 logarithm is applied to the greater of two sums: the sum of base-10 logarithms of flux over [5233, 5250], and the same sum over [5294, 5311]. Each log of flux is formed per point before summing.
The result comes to 0.8070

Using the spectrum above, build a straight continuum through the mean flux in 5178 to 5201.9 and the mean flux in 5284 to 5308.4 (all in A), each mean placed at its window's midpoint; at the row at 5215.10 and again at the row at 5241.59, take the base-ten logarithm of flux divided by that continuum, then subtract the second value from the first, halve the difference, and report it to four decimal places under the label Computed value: 0.0016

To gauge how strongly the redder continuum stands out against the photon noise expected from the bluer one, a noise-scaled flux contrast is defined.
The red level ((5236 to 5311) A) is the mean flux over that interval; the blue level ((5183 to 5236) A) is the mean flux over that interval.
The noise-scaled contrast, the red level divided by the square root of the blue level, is 2.9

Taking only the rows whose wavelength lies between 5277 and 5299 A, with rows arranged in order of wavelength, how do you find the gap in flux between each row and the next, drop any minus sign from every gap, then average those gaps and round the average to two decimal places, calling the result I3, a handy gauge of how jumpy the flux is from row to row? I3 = 0.15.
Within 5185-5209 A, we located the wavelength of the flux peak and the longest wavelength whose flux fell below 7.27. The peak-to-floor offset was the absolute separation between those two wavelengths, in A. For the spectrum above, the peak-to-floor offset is 4.8 A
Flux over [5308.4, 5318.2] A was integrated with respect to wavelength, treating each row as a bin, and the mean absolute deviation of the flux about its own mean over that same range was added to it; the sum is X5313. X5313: 84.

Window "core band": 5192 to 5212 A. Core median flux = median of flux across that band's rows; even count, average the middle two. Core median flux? 7.2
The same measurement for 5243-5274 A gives 7.8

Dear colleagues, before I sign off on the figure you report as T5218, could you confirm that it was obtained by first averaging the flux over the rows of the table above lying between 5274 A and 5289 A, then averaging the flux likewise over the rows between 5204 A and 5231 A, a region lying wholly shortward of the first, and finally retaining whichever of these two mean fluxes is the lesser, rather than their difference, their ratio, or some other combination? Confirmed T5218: 7.47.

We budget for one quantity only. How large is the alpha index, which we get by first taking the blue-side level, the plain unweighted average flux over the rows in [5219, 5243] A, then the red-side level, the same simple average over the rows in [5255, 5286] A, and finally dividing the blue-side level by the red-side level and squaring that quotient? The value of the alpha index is 1.04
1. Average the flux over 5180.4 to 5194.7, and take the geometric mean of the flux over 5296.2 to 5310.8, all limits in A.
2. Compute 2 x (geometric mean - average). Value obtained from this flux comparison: 3.7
